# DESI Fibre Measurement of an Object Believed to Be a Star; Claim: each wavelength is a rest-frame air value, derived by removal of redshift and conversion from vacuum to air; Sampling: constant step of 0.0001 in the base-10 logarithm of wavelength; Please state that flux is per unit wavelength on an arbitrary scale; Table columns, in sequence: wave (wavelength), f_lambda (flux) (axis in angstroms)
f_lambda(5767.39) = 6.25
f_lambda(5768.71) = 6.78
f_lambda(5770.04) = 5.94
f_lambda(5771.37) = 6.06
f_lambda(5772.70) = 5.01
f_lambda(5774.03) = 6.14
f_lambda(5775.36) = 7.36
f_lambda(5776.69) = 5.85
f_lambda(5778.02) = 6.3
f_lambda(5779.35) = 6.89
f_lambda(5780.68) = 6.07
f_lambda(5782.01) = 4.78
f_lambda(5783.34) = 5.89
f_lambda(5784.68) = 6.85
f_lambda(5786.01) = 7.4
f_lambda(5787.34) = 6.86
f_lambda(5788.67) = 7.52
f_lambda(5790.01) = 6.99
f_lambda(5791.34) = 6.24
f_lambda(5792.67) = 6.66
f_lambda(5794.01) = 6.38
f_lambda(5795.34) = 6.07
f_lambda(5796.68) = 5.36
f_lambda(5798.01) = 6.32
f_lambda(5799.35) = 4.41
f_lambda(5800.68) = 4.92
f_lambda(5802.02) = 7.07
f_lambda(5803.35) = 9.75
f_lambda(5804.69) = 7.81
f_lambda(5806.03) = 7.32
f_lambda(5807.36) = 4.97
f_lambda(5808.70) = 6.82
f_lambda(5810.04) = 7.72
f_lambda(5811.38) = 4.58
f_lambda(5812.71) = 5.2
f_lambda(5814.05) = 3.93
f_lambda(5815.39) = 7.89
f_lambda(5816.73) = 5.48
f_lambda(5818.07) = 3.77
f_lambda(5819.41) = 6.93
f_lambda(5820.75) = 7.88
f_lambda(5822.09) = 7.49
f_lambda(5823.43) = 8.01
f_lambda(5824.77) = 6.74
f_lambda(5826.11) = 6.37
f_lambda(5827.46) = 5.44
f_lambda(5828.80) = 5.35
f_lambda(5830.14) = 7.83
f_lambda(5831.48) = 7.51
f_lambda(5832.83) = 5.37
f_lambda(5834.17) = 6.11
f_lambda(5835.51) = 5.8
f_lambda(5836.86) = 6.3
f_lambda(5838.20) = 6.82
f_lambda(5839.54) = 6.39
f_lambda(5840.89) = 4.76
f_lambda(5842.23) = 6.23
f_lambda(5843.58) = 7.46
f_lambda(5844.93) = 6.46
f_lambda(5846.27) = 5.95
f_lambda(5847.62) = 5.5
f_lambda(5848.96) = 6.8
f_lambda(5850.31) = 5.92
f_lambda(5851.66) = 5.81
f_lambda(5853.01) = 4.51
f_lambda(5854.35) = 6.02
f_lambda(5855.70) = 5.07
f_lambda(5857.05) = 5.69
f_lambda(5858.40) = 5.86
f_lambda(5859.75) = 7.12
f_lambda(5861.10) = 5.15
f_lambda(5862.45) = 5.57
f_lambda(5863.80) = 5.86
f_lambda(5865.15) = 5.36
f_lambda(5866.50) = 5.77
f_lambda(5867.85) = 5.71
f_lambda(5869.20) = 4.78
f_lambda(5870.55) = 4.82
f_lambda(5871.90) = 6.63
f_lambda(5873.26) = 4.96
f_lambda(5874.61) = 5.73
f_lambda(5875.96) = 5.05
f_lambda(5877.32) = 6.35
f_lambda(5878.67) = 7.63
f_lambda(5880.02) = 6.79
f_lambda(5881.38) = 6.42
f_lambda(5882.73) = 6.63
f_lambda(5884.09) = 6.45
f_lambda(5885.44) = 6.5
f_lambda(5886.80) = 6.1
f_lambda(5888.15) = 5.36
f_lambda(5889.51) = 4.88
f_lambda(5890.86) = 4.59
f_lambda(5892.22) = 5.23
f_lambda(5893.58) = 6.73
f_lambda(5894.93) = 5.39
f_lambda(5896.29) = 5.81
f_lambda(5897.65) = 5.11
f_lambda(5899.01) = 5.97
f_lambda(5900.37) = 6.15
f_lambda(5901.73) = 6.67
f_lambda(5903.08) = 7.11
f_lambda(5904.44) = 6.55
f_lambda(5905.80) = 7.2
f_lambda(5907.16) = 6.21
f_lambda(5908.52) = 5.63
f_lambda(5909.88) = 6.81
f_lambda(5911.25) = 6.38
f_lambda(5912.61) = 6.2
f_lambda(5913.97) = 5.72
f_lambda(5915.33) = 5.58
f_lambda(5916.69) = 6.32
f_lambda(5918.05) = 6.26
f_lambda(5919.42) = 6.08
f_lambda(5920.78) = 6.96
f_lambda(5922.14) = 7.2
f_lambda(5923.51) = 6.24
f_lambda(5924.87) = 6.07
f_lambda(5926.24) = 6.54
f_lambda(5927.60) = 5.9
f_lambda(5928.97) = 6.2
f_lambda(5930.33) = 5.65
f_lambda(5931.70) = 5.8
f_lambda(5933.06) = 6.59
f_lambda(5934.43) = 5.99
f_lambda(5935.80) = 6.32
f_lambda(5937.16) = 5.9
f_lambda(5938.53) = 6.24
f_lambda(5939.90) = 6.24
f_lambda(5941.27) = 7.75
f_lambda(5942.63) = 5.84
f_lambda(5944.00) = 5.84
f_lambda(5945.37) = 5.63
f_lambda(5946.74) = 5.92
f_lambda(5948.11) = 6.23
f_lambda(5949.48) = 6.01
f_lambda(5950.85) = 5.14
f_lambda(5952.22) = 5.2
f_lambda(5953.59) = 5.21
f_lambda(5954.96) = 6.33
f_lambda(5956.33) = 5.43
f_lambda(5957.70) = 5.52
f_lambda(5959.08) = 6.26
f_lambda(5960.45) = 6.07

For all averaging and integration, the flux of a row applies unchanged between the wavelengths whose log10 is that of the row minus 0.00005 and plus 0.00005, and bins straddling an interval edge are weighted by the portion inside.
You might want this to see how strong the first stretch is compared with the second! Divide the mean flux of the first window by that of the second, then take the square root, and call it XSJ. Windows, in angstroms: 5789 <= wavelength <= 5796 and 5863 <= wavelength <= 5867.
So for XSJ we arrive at 1.07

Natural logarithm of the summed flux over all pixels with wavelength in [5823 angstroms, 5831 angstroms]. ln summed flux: 3.7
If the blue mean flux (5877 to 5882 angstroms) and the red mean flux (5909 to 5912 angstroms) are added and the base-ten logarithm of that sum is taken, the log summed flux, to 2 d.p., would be 1.13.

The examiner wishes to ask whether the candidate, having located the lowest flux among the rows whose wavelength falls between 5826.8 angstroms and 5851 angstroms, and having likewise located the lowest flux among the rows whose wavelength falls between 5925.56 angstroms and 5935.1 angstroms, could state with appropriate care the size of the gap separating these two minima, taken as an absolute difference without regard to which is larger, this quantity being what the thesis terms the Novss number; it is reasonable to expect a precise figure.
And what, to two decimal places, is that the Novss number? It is 0.89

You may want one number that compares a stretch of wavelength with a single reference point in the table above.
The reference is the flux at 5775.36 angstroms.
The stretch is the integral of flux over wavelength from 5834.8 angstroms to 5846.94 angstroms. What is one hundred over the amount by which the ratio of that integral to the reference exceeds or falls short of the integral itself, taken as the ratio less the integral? -1.53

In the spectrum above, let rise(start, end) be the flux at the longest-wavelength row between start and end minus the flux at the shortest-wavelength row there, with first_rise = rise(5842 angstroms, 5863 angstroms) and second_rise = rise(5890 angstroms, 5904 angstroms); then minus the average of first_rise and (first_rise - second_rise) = 1.9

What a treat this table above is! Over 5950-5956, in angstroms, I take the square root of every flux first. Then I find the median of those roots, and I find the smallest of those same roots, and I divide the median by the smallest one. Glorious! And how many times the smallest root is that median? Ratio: 1.01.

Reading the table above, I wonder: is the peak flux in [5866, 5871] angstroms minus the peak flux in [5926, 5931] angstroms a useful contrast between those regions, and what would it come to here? -0.8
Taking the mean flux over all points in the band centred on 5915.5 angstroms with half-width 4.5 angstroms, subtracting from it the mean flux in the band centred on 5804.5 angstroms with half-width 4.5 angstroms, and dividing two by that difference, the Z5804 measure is -2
